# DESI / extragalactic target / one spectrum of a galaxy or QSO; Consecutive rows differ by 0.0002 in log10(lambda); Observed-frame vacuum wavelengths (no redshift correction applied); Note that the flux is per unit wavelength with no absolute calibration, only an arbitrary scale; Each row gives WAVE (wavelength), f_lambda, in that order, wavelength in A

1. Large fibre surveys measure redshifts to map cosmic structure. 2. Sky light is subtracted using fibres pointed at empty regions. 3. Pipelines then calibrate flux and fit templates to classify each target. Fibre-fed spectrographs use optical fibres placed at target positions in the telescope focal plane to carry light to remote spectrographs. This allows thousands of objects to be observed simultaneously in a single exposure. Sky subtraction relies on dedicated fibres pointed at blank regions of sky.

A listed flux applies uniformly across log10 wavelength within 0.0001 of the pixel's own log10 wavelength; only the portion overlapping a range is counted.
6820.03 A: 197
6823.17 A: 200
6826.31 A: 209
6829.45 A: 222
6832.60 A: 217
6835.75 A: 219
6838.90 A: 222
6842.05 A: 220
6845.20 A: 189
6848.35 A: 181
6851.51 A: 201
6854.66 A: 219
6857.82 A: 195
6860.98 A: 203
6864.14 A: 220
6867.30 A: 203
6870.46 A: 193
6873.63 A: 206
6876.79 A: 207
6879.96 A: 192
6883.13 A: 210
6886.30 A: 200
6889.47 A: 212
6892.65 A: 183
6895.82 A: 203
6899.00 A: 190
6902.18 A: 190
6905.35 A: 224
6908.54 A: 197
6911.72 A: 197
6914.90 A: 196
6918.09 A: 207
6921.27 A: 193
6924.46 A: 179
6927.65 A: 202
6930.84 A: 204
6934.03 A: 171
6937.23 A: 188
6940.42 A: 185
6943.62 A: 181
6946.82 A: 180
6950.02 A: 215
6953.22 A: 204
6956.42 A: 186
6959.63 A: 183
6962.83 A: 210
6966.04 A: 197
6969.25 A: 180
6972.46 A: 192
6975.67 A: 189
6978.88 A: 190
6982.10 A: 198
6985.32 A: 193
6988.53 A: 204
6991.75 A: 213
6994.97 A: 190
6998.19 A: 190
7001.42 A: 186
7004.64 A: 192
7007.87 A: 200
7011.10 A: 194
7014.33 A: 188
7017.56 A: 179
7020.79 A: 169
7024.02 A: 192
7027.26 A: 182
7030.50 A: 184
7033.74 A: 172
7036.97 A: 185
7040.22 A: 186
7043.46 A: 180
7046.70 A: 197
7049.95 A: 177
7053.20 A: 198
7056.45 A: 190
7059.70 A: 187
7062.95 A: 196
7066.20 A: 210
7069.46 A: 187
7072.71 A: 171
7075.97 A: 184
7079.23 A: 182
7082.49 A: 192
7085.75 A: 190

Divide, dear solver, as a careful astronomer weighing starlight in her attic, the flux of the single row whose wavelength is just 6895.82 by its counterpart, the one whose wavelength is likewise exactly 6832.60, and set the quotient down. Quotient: 0.94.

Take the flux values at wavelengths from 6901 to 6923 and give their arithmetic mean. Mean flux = 201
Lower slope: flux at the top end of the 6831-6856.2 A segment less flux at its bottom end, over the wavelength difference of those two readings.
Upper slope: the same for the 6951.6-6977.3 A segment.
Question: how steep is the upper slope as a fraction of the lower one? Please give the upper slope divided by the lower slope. -7.4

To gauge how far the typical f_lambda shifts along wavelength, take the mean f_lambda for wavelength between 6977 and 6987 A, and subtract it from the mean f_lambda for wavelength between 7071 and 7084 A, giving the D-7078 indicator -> -11.4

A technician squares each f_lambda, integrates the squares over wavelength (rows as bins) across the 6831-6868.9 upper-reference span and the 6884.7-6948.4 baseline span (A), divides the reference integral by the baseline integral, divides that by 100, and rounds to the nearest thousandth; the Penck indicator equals 0.007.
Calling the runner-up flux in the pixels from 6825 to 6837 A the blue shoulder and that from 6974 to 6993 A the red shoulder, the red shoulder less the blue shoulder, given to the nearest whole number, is -15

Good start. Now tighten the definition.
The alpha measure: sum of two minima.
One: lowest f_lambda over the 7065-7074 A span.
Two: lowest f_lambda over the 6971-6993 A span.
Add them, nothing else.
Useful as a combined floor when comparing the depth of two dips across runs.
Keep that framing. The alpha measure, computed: 360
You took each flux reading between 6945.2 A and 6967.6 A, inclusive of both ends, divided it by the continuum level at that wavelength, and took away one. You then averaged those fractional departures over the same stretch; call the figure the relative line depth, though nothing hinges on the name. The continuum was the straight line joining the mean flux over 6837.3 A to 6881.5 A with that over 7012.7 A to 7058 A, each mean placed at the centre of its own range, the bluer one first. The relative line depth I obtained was 0.018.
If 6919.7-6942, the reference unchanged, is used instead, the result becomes -0.035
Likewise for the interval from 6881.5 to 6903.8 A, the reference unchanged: -0.009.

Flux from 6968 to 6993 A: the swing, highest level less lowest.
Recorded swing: 33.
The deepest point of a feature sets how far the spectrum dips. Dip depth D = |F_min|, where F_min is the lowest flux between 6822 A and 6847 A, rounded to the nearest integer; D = 189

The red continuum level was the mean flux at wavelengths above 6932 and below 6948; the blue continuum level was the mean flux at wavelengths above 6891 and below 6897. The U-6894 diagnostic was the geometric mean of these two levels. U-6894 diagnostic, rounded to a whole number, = 187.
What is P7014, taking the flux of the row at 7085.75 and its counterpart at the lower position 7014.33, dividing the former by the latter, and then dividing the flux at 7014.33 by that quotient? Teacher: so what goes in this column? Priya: 186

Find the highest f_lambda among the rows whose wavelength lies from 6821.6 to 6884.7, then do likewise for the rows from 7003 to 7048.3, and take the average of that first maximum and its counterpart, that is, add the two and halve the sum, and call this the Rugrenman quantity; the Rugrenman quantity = 211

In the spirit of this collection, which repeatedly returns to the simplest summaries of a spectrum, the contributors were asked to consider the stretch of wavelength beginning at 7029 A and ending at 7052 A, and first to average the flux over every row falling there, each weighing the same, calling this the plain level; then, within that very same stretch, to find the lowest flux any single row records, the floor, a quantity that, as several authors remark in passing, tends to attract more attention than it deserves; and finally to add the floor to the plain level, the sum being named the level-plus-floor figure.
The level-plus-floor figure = 355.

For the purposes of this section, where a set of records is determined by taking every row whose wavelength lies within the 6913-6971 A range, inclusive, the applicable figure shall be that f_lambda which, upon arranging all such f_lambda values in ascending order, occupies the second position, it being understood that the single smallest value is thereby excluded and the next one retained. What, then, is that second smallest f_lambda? 179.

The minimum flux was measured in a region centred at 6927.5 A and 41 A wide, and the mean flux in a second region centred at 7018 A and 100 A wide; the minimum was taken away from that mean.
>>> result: 19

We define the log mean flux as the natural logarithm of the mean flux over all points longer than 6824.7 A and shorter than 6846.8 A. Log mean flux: 5.37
